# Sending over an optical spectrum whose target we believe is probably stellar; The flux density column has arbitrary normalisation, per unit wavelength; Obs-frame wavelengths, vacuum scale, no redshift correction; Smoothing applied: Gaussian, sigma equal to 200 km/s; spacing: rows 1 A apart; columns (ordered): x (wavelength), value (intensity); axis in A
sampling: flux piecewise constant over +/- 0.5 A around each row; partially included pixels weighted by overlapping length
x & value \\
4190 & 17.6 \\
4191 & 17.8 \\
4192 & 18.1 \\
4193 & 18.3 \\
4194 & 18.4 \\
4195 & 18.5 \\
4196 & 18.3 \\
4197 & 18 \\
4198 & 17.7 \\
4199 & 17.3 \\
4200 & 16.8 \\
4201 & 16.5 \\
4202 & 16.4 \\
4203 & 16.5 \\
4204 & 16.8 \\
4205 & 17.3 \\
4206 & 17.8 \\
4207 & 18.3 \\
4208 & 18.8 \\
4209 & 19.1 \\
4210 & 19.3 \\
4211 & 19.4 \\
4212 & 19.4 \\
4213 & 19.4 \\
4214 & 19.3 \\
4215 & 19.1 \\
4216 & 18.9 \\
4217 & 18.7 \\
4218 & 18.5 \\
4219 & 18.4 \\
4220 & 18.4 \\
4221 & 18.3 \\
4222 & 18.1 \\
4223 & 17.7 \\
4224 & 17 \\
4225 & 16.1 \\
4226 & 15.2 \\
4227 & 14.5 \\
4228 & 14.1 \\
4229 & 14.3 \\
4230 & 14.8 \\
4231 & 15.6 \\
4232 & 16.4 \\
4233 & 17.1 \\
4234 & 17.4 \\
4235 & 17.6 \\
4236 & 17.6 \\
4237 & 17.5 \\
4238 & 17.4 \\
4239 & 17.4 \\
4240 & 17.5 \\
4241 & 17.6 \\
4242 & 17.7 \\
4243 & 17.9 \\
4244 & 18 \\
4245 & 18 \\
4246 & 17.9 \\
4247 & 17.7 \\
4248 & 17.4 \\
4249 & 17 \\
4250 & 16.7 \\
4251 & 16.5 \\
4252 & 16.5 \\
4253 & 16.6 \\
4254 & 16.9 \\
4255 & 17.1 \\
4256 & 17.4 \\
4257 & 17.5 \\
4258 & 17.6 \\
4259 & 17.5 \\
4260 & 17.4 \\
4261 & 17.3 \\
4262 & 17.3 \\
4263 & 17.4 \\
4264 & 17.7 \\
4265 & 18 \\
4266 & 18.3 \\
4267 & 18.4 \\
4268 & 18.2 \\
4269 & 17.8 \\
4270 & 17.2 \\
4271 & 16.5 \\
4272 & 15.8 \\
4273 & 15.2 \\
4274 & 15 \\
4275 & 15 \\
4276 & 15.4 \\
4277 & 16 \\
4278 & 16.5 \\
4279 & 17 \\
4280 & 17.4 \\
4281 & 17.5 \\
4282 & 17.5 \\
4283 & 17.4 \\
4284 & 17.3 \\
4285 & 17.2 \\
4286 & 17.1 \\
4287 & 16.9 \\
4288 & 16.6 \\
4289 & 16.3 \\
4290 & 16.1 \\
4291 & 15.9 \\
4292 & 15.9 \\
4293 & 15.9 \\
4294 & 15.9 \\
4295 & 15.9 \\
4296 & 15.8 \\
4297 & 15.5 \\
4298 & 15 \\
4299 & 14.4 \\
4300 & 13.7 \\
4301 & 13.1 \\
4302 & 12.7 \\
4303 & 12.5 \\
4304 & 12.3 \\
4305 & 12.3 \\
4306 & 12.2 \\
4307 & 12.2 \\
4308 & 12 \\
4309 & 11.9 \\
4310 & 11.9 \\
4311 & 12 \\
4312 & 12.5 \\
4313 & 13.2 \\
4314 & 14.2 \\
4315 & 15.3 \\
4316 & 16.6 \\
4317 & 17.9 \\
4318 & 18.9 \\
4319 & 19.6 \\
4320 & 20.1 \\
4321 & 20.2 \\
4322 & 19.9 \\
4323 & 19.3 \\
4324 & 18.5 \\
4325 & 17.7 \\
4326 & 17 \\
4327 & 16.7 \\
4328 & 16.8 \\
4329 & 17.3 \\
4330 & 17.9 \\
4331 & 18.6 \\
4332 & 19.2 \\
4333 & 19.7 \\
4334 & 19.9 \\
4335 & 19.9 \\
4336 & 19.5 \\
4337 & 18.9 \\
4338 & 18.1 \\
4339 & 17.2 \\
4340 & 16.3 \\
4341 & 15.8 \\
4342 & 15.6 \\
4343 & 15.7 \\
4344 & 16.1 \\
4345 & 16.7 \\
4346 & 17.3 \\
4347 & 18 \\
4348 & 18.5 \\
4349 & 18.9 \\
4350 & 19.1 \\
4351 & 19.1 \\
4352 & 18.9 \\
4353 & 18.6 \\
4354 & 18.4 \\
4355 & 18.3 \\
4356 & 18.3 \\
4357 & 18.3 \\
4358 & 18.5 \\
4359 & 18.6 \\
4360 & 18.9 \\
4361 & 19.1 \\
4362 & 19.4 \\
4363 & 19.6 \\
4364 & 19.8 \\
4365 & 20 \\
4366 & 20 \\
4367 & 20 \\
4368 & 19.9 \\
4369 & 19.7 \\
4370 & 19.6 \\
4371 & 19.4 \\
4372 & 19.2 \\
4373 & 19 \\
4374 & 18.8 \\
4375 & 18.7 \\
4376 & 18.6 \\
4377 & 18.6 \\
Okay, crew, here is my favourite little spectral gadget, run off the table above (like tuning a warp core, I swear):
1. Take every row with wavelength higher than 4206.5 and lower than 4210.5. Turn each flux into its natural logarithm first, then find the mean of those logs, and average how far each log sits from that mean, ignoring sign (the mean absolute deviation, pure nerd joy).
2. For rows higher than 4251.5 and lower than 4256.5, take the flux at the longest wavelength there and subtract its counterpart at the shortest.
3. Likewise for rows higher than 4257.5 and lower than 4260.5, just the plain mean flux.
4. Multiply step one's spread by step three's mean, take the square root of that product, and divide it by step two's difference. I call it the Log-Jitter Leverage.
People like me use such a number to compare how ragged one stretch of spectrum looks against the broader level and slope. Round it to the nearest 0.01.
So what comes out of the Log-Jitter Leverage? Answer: 0.61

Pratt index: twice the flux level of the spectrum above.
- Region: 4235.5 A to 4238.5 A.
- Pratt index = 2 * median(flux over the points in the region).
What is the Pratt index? 35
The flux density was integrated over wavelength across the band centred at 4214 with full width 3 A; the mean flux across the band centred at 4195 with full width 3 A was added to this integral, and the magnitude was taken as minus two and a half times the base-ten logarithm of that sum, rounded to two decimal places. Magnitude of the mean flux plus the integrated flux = -4.70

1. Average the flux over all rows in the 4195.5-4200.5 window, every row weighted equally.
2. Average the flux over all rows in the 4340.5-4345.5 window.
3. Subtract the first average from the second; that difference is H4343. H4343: -1.6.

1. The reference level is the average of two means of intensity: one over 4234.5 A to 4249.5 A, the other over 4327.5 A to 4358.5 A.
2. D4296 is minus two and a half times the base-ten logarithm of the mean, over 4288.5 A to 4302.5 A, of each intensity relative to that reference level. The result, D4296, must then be 0.18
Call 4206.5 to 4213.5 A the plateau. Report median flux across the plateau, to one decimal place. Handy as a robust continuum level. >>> 19.3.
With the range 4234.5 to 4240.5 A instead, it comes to 17.5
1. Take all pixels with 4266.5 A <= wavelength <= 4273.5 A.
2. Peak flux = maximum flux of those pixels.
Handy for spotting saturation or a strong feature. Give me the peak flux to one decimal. 18.4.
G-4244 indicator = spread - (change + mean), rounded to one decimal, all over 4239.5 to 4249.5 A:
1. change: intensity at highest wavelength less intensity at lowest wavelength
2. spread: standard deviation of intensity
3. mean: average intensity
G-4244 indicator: -16.9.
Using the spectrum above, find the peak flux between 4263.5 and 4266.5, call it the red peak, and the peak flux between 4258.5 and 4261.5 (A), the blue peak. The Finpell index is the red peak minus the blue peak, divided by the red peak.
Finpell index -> 0.044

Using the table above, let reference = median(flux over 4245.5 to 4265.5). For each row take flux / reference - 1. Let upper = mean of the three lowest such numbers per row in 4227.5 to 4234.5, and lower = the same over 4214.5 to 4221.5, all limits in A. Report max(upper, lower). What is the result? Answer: 0.06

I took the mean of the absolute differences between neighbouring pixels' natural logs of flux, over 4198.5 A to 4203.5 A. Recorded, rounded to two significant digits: 0.015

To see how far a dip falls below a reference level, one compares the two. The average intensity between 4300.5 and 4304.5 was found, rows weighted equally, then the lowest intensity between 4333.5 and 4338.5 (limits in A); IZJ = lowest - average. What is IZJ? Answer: 5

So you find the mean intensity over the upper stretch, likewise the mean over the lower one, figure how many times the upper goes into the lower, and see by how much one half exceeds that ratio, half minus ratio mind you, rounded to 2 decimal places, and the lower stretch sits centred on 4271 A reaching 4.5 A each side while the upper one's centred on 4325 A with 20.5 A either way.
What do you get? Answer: -0.50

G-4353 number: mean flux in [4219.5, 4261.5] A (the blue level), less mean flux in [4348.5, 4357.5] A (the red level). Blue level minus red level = -1.7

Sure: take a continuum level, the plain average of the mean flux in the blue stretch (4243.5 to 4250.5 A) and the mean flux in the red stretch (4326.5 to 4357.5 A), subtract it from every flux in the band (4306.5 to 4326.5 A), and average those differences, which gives -1.7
